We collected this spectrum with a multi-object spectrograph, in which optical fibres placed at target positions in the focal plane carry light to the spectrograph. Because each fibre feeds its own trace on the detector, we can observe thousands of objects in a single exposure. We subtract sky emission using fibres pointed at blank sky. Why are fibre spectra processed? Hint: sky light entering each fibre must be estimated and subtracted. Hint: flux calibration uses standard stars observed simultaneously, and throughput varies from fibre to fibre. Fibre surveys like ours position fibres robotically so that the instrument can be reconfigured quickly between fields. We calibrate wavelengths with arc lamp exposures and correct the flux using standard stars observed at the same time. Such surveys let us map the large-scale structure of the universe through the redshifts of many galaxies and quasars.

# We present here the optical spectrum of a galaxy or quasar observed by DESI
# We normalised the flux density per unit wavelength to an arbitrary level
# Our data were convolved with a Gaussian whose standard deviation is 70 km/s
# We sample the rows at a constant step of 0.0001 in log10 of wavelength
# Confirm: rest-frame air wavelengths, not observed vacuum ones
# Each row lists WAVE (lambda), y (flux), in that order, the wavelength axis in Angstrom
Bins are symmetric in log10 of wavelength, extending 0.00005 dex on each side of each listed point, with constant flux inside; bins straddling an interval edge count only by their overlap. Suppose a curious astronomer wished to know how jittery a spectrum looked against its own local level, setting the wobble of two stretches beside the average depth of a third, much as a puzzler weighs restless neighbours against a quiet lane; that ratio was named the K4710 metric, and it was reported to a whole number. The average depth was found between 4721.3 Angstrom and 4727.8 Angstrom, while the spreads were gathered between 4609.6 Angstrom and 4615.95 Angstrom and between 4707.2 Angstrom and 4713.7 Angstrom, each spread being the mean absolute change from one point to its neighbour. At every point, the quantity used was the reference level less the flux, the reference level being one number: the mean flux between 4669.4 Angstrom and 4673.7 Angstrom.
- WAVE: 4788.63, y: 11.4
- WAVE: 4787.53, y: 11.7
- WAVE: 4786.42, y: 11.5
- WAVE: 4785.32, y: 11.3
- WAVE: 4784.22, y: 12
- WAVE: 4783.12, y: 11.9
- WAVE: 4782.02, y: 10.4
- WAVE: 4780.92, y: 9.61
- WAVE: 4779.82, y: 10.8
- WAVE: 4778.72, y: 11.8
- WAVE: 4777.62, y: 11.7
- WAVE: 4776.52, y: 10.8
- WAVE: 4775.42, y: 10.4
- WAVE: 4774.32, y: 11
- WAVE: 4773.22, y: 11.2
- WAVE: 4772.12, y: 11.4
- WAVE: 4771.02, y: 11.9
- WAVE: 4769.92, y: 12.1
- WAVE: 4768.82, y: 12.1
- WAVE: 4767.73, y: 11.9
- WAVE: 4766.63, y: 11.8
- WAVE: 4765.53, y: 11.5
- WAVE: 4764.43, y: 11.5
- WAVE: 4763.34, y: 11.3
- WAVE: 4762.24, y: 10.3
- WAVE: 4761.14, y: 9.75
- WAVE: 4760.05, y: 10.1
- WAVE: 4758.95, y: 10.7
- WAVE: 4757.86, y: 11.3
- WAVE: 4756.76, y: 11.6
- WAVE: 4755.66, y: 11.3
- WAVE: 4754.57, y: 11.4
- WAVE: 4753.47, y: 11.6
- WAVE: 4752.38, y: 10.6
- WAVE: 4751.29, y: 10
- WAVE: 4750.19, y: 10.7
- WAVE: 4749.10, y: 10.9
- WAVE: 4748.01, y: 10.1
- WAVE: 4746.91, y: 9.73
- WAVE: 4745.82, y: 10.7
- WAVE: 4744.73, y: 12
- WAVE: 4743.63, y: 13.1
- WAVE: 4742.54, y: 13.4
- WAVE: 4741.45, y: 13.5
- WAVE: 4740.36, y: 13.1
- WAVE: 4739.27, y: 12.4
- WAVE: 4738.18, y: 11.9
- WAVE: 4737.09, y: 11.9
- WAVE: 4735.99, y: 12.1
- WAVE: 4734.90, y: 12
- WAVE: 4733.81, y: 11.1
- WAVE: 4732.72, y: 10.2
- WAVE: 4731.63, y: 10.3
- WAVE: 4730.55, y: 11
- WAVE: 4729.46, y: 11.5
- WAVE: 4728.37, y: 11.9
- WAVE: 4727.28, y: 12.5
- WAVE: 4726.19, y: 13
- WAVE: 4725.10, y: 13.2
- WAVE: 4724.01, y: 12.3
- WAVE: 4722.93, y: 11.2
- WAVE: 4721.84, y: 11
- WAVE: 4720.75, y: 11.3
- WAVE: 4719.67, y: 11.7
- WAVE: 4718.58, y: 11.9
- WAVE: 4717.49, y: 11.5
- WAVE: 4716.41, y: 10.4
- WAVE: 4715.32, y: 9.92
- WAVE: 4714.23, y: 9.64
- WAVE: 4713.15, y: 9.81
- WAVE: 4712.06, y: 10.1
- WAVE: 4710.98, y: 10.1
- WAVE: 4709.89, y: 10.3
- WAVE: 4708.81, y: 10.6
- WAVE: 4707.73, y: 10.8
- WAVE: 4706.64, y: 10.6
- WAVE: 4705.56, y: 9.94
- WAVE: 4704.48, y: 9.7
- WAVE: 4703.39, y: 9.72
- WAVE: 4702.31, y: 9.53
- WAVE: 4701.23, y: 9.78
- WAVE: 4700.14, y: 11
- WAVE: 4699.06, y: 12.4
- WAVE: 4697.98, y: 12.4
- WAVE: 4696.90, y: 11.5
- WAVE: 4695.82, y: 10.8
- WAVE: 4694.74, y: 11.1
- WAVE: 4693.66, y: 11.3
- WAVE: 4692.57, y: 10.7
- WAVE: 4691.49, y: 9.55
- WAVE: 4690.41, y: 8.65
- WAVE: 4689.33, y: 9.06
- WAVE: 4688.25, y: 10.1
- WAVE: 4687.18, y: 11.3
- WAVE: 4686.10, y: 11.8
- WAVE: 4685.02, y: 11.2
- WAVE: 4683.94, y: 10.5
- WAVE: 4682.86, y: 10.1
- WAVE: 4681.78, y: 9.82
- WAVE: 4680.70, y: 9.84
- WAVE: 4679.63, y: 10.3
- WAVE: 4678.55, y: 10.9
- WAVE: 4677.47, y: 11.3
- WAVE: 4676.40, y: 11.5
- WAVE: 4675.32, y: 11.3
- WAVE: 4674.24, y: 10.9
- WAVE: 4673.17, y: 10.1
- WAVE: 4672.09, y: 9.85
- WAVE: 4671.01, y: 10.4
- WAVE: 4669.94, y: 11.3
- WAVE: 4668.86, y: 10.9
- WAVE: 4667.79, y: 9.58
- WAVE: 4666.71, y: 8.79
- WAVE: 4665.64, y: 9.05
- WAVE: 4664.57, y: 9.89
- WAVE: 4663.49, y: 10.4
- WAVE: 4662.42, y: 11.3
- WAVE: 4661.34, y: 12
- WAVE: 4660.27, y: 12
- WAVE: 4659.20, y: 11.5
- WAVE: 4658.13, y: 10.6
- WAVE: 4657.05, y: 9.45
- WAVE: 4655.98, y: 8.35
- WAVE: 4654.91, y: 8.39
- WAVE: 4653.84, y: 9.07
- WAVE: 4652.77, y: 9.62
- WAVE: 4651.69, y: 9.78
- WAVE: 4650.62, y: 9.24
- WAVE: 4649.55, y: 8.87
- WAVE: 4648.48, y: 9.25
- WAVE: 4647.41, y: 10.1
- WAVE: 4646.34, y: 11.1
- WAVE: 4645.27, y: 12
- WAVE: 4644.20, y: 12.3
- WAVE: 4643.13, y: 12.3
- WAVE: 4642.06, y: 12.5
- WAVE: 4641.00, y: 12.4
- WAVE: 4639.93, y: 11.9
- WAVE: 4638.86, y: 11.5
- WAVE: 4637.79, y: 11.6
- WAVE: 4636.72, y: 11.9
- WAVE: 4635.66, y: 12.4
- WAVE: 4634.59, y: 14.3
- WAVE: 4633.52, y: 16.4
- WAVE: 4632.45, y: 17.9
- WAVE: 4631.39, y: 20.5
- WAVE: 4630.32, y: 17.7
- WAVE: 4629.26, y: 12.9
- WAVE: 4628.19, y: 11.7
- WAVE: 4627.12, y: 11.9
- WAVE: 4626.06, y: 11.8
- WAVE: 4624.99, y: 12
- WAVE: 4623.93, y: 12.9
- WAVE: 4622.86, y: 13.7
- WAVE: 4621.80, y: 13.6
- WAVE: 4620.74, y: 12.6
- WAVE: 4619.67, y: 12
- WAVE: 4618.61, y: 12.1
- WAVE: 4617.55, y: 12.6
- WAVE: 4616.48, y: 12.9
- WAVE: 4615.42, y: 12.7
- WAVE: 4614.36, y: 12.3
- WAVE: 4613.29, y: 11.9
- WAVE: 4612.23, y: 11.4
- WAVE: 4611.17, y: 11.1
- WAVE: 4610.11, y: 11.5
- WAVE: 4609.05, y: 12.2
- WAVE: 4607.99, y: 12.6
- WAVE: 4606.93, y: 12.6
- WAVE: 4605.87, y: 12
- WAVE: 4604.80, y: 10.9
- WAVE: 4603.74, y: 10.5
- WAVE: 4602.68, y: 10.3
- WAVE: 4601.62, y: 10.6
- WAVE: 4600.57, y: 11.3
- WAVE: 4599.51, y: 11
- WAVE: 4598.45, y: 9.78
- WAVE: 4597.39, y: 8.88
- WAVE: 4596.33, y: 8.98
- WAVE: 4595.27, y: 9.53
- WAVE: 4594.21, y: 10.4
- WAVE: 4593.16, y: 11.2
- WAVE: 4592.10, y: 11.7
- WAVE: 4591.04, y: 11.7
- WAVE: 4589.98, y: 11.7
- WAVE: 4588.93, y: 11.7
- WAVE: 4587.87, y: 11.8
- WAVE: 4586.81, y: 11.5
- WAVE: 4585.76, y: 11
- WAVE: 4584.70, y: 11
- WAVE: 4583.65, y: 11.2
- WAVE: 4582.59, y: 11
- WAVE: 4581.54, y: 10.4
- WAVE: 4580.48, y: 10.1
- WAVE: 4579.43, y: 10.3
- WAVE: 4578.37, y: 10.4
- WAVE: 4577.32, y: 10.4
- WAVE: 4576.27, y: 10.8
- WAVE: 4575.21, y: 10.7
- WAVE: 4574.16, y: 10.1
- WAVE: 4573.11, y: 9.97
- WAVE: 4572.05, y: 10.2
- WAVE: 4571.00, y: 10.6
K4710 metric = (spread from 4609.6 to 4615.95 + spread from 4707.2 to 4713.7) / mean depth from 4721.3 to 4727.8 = 0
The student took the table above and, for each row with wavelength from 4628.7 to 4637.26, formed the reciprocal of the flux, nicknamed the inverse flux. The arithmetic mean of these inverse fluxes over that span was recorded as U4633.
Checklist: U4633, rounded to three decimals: 0.067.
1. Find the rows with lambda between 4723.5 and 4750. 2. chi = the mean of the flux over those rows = 11.8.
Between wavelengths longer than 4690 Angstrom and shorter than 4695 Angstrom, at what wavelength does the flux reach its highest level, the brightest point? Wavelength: 4693.66 Angstrom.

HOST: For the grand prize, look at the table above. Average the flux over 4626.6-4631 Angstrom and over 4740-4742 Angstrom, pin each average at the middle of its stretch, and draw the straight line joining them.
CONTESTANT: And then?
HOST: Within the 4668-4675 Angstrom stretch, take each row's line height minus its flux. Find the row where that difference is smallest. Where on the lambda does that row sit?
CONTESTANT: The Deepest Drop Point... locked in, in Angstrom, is 4669.94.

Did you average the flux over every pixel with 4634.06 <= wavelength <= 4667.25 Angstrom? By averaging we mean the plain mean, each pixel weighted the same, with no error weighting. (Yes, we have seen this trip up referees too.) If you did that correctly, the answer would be 10.8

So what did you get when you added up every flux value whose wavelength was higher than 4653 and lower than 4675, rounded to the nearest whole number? 204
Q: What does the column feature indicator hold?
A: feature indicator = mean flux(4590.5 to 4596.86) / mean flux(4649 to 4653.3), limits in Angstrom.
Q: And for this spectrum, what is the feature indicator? 1.13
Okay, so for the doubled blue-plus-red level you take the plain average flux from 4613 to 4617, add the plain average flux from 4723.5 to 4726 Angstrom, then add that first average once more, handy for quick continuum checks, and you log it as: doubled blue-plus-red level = 37.7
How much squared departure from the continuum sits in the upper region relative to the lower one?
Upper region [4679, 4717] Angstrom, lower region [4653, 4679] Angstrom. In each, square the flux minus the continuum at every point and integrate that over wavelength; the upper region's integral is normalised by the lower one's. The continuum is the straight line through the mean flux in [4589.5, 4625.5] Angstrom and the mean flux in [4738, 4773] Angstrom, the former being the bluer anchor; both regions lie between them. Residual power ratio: 1.1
